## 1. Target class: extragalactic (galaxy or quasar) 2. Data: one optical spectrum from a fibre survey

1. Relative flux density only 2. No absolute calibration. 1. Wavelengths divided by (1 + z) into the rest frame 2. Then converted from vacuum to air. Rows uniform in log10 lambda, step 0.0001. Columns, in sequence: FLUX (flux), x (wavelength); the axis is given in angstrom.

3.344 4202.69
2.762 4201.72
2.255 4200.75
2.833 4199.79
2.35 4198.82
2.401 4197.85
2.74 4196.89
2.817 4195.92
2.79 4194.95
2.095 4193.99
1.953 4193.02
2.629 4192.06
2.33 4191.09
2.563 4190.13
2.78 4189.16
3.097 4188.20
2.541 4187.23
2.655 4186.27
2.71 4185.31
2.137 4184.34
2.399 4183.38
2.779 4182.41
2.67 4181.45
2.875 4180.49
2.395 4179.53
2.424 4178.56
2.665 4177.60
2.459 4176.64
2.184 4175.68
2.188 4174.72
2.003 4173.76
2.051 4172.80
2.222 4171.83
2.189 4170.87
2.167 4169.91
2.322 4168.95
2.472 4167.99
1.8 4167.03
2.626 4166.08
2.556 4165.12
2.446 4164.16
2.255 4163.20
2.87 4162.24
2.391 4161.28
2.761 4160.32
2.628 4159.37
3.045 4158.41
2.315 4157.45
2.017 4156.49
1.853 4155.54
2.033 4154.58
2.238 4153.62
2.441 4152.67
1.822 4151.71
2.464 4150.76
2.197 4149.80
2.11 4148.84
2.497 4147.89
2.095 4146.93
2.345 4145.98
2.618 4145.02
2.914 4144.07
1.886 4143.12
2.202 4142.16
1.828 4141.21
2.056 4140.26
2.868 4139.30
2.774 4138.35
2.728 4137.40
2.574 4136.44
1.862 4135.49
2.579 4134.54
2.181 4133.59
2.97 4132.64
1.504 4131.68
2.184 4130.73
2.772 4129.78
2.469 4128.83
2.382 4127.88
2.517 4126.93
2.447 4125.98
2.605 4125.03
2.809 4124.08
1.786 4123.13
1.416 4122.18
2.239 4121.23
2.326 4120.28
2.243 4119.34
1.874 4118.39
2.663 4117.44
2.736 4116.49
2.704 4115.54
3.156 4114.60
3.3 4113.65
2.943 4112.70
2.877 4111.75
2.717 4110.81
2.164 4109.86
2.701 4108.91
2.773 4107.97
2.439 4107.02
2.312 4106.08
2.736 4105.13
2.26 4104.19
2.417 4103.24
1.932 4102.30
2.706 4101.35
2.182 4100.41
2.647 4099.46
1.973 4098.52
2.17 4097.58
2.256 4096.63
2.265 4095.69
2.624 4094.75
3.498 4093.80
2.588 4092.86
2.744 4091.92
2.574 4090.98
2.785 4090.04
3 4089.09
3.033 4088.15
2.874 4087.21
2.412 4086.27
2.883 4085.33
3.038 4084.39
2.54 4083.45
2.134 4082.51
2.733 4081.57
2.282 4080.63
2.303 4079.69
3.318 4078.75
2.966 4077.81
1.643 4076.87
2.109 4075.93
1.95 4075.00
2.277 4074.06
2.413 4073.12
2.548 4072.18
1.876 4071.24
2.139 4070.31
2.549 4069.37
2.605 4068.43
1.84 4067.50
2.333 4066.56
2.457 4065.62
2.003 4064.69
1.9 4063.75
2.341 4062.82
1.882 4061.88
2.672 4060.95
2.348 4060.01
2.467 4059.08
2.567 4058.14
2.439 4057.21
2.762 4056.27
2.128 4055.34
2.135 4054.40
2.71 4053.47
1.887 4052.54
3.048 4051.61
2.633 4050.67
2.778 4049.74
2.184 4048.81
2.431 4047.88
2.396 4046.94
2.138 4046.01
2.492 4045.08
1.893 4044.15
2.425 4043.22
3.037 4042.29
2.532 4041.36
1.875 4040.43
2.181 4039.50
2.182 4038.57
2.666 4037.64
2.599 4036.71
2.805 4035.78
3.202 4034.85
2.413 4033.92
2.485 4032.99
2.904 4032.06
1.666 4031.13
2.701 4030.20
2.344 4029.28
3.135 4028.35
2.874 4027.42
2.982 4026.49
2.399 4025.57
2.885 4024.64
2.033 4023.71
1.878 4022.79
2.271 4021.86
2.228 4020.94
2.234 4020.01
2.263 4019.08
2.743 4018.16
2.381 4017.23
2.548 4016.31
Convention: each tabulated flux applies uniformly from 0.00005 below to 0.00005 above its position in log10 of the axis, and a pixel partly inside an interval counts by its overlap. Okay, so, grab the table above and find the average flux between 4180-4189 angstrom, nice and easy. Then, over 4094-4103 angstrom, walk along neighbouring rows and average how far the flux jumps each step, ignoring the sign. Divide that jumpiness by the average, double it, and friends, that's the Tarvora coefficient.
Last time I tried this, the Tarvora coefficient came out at 0.29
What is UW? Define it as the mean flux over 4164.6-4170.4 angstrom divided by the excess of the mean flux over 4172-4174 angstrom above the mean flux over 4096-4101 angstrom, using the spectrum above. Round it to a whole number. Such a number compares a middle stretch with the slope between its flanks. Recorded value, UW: -11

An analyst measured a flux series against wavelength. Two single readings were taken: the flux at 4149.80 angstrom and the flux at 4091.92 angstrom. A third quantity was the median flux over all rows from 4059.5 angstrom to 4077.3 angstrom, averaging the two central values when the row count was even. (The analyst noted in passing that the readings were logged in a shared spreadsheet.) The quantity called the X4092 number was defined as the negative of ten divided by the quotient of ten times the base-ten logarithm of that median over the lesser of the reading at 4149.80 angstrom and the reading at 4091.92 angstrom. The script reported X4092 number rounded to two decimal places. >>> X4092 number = -6.15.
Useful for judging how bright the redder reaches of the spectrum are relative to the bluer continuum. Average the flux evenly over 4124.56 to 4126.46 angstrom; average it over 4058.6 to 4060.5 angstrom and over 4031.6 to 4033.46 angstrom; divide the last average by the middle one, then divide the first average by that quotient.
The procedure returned 2.26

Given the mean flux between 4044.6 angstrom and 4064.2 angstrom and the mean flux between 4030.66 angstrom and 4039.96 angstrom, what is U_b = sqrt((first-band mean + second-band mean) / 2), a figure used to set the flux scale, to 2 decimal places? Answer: 1.57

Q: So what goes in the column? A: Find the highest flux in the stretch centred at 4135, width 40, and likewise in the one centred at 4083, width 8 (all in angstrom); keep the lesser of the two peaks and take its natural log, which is 1.09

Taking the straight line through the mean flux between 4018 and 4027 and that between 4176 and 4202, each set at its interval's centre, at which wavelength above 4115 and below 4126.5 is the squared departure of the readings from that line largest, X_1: 4122.18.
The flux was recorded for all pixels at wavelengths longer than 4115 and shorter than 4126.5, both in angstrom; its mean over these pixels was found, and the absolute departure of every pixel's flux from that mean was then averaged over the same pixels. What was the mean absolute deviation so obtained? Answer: 0.34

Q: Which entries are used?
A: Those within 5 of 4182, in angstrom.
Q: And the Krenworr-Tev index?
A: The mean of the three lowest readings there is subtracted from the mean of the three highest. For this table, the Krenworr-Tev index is 0.48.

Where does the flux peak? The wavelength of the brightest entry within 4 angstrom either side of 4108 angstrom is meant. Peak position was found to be 4111.75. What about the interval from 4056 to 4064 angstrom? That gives 4056.27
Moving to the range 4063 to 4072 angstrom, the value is 4068.43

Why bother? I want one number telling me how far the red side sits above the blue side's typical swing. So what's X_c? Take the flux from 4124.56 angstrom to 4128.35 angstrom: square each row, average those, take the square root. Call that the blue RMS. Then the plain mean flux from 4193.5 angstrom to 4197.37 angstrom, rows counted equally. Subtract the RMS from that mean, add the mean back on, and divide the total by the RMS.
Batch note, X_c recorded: 1.10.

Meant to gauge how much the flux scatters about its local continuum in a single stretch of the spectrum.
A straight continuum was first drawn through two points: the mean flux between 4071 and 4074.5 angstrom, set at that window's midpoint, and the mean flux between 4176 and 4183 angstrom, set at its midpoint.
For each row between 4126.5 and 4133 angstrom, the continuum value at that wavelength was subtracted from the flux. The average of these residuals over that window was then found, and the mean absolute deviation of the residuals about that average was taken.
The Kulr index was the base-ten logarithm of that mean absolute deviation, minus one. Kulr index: -1.49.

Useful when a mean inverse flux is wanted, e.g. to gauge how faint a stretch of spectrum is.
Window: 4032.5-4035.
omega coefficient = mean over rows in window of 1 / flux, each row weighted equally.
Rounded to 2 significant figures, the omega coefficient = 0.38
